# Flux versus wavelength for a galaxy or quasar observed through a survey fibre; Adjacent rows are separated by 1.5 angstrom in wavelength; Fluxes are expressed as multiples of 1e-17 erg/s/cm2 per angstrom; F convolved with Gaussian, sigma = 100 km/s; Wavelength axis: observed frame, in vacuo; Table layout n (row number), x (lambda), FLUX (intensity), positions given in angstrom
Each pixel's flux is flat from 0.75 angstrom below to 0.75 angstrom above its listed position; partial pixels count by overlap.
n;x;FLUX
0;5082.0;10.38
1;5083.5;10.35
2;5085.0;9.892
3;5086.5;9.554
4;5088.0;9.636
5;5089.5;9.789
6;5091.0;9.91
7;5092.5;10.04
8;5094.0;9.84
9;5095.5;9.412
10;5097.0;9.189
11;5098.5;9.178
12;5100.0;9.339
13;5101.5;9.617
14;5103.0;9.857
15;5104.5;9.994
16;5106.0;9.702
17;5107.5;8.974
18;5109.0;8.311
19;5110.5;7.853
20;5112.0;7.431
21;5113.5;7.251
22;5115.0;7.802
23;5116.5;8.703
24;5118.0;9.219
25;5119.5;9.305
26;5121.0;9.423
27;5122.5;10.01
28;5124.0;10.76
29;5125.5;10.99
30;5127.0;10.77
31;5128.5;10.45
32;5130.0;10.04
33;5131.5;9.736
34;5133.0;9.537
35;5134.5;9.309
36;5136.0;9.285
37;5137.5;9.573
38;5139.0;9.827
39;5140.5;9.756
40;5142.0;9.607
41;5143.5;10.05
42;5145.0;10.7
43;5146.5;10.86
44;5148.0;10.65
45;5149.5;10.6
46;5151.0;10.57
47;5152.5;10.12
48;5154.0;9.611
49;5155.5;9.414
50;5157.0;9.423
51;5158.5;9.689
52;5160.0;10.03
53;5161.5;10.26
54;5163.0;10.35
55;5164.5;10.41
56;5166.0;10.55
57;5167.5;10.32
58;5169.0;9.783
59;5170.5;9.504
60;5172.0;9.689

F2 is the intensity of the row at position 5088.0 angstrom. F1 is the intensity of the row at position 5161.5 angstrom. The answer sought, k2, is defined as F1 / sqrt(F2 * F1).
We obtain 1.03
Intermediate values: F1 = 10.26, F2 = 9.636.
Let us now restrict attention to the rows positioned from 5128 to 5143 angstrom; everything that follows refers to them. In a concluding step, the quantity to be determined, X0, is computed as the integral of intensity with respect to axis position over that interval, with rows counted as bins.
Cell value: 146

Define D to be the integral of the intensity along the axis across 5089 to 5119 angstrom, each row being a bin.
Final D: 272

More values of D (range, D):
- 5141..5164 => 233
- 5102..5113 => 97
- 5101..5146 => 426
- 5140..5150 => 103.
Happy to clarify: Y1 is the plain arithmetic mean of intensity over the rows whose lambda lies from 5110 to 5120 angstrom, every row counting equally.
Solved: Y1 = 8.2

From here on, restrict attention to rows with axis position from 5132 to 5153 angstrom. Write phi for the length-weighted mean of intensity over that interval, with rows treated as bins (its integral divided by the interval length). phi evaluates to 10.03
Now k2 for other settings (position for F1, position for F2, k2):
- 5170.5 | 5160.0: 0.97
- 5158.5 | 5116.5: 1.06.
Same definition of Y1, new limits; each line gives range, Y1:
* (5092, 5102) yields 9.5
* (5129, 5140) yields 9.6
